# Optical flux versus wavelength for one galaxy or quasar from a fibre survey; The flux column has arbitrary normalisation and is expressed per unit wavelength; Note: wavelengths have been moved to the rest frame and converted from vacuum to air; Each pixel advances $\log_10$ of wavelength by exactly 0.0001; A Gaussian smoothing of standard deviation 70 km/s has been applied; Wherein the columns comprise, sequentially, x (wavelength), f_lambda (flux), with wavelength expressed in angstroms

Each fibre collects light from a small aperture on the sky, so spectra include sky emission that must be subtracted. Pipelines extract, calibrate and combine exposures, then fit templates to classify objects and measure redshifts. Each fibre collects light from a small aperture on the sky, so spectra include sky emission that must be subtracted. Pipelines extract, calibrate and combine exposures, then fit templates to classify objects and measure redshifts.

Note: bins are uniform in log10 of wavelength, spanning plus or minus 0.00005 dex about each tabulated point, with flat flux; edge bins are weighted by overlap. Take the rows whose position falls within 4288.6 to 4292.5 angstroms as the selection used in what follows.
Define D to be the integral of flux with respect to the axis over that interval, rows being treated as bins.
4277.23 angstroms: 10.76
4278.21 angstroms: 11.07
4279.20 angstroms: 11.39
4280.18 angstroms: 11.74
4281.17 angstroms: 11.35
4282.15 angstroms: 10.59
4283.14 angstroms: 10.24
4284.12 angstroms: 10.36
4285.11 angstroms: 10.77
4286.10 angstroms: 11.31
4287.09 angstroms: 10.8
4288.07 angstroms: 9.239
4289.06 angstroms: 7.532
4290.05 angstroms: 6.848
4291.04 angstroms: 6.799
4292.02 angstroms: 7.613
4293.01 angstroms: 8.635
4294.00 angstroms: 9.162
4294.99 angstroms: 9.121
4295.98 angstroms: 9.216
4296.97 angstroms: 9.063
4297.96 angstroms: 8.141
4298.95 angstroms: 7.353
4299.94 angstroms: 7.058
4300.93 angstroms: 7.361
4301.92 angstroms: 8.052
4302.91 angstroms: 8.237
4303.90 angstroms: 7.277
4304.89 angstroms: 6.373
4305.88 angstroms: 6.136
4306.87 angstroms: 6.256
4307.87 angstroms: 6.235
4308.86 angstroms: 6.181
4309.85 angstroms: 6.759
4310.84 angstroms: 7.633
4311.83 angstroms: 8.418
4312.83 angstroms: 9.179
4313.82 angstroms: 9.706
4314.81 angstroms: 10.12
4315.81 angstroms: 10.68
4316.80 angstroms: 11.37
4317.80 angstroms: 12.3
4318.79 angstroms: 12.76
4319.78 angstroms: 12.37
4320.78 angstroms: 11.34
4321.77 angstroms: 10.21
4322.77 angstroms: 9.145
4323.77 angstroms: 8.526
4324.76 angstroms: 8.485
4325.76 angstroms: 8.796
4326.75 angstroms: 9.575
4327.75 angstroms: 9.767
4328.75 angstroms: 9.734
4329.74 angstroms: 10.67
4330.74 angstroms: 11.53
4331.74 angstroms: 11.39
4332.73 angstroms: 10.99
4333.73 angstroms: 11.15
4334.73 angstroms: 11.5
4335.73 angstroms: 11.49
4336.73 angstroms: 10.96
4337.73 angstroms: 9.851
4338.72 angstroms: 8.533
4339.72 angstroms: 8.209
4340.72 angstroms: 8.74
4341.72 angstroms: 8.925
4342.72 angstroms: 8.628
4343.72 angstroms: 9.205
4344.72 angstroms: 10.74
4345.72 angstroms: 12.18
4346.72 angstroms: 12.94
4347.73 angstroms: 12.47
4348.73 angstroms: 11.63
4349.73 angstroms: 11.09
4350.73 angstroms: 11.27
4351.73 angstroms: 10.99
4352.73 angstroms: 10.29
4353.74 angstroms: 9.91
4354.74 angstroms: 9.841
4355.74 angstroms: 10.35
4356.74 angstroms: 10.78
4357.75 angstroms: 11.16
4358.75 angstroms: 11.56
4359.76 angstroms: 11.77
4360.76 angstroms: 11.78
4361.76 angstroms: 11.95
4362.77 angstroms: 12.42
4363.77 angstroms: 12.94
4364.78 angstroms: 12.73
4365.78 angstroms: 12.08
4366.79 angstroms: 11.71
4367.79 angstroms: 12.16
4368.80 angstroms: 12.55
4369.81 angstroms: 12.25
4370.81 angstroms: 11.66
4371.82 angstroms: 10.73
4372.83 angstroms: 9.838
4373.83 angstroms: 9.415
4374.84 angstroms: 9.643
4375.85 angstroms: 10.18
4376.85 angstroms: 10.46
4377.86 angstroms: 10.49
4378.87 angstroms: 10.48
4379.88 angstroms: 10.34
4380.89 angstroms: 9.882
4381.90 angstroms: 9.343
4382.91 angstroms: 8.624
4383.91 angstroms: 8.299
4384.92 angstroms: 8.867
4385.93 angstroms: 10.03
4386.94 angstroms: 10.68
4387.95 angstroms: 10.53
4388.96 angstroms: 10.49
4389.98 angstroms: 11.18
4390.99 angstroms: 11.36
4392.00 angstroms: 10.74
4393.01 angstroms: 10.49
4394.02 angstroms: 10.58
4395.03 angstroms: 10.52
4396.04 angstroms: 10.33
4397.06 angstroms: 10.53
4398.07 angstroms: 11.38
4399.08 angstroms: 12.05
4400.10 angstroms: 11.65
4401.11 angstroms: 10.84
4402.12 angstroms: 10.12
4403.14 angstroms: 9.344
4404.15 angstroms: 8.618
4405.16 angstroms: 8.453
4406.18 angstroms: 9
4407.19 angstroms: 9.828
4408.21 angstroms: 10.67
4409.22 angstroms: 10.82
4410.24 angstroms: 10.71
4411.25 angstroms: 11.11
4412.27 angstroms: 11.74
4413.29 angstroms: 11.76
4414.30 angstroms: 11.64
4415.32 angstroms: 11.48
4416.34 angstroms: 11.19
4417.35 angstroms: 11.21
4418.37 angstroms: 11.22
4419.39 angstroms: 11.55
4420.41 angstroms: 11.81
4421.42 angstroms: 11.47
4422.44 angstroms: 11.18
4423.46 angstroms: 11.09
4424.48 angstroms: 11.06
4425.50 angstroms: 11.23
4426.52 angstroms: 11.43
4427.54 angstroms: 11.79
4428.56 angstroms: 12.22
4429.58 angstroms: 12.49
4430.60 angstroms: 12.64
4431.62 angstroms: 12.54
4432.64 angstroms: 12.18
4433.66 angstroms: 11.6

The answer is 28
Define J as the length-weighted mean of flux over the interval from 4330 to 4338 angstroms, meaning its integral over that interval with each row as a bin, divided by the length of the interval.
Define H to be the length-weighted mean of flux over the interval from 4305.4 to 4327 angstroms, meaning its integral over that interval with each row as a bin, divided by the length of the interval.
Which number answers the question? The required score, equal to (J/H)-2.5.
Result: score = -1.29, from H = 9.2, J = 11.1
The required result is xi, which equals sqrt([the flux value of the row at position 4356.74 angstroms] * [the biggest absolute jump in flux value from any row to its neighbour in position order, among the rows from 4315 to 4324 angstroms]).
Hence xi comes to 3.5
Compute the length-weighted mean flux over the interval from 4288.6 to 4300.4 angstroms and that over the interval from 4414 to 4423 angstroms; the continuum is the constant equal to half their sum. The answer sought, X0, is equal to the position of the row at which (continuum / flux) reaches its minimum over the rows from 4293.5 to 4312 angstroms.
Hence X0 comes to 4295.98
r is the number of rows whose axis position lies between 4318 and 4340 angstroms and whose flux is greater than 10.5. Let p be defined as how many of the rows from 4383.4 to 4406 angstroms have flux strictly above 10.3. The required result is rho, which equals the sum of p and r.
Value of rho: 26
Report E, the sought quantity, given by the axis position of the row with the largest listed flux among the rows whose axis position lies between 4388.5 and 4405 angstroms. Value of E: 4399.08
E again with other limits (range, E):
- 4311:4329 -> 4318.79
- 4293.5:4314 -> 4313.82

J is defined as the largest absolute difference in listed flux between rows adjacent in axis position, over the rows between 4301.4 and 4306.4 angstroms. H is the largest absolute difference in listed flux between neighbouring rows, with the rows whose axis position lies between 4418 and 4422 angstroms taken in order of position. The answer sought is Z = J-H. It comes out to 0.62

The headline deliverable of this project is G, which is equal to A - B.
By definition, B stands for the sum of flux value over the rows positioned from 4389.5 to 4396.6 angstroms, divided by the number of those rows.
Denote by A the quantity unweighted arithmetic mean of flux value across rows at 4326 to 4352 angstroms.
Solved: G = 0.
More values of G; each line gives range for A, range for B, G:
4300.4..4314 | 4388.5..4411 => -3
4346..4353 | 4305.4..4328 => 2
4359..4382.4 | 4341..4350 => 0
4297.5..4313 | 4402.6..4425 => -3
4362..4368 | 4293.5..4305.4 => 4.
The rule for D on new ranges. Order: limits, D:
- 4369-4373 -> 45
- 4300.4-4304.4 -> 31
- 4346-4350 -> 48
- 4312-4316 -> 39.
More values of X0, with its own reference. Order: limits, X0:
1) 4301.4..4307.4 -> 4302.91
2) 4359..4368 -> 4363.77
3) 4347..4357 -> 4347.73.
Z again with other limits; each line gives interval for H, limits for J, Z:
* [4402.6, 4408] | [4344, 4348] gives 0.61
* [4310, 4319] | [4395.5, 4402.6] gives -0.08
